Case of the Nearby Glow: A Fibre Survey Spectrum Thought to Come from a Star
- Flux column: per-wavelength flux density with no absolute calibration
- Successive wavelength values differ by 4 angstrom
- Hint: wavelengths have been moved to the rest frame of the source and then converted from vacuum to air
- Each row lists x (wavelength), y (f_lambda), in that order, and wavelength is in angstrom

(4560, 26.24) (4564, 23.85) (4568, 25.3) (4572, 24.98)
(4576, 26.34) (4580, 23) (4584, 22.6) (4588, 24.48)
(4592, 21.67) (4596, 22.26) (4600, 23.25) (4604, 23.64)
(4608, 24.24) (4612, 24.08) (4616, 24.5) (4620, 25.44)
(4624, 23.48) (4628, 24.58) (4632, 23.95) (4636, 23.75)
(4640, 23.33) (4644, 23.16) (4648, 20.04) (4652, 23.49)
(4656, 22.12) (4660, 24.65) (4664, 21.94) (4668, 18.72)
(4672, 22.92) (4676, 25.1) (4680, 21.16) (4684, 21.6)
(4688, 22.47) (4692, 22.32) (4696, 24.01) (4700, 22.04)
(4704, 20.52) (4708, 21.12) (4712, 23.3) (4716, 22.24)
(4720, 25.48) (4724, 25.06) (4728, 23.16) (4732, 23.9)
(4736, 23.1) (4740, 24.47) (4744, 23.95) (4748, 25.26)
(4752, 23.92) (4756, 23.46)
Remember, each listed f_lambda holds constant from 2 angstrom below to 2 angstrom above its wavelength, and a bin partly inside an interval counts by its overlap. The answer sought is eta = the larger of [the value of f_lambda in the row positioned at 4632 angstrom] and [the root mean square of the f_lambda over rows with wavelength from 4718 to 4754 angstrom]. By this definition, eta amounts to 24.3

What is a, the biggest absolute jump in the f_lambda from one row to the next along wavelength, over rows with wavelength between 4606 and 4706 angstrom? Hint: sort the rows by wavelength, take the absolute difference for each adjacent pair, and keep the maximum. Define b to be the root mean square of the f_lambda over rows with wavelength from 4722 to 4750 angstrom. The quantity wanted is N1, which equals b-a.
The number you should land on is 19.9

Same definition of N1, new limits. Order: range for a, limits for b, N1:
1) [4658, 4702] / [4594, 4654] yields 19.4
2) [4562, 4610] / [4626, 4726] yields 19.5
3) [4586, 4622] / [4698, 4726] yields 20.1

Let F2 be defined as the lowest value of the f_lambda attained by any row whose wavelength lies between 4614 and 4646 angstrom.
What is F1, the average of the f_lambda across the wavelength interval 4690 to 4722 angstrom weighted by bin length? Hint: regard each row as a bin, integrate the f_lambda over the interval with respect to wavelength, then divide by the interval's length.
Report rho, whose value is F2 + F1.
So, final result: 46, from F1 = 22.6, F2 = 23.16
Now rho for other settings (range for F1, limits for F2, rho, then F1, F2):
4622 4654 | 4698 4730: 44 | 23.2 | 20.52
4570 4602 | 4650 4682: 42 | 23.6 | 18.72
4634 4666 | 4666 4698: 42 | 22.8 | 18.72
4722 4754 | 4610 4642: 47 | 24.1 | 23.33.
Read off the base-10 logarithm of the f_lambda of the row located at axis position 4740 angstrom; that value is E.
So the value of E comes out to 1.39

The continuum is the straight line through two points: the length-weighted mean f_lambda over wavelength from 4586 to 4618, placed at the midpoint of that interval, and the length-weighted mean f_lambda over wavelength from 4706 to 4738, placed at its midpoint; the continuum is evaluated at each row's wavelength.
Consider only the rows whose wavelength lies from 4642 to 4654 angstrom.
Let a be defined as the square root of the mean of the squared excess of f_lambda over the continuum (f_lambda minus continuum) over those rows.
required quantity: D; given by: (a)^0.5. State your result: 1.4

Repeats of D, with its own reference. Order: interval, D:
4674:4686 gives 1.4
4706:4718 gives 1.2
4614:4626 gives 1.1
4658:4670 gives 1.7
